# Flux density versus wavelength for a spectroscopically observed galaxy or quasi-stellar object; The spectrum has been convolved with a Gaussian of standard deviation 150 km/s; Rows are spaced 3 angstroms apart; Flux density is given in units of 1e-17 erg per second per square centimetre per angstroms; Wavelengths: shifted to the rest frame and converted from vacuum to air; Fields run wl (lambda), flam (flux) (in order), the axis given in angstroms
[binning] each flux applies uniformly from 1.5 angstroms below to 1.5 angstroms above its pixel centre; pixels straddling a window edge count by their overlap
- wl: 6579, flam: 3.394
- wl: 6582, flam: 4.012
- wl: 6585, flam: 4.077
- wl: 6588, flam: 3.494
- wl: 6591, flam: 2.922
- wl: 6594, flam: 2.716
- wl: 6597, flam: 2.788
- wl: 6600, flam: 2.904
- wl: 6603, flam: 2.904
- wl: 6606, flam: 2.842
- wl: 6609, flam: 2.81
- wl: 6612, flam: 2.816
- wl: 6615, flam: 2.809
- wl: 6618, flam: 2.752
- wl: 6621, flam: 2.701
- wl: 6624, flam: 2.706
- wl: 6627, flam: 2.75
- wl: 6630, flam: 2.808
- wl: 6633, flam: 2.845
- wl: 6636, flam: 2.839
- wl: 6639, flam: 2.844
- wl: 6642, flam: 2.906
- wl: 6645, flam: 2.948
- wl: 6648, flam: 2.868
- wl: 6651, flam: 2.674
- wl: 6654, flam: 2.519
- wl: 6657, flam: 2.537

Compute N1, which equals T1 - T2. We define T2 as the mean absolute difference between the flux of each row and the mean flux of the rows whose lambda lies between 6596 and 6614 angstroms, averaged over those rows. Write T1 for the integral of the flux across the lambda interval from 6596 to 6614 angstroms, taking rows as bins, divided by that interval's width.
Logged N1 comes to 2.80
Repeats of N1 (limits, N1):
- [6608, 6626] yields 2.72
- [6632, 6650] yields 2.84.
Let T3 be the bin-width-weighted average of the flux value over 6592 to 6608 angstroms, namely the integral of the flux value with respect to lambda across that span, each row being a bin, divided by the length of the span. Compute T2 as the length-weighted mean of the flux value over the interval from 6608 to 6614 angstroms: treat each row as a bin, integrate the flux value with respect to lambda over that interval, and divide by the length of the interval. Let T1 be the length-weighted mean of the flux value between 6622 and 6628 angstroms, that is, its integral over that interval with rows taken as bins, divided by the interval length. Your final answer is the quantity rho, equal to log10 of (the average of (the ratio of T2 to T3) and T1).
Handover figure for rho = 0.269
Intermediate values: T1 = 2.72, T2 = 2.81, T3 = 2.83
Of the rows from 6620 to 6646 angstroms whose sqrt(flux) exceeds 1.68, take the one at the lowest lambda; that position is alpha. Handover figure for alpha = 6633 angstroms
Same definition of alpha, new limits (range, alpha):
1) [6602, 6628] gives 6603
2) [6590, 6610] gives 6591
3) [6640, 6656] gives 6642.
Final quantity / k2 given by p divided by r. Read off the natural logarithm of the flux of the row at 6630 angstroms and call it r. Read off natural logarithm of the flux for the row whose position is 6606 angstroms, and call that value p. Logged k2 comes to 1.01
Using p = 1.04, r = 1.03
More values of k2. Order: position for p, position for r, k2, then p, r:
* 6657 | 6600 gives 0.87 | 0.93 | 1.07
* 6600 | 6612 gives 1.03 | 1.07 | 1.04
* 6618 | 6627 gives 1.00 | 1.01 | 1.01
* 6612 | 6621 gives 1.04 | 1.04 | 0.99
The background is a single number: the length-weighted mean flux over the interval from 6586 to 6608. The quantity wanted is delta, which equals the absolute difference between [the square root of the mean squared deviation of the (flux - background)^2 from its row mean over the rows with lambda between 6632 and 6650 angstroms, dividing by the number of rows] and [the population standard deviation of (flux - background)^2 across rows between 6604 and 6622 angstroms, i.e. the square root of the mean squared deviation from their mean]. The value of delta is 0.013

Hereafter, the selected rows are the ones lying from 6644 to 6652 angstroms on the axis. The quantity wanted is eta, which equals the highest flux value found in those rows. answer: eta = 2.948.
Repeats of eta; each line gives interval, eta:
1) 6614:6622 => 2.809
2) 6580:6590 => 4.077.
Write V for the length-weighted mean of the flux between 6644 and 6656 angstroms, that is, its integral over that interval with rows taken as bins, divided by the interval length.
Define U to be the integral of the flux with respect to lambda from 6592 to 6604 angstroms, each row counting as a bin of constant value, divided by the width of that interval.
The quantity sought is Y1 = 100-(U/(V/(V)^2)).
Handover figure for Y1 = 92.3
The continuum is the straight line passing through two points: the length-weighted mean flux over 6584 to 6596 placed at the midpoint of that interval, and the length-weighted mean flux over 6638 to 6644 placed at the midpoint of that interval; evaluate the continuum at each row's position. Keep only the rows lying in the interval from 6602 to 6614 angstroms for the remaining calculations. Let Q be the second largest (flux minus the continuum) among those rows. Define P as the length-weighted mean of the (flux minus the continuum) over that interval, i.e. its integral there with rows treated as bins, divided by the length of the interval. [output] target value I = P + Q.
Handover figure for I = -0.56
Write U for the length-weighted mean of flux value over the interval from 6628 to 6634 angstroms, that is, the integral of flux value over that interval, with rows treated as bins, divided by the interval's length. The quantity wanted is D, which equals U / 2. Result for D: 1.41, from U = 2.819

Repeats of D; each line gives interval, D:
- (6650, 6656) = 1.29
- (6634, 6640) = 1.42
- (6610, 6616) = 1.41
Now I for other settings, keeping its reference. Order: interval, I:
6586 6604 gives -0.48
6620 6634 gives -0.38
